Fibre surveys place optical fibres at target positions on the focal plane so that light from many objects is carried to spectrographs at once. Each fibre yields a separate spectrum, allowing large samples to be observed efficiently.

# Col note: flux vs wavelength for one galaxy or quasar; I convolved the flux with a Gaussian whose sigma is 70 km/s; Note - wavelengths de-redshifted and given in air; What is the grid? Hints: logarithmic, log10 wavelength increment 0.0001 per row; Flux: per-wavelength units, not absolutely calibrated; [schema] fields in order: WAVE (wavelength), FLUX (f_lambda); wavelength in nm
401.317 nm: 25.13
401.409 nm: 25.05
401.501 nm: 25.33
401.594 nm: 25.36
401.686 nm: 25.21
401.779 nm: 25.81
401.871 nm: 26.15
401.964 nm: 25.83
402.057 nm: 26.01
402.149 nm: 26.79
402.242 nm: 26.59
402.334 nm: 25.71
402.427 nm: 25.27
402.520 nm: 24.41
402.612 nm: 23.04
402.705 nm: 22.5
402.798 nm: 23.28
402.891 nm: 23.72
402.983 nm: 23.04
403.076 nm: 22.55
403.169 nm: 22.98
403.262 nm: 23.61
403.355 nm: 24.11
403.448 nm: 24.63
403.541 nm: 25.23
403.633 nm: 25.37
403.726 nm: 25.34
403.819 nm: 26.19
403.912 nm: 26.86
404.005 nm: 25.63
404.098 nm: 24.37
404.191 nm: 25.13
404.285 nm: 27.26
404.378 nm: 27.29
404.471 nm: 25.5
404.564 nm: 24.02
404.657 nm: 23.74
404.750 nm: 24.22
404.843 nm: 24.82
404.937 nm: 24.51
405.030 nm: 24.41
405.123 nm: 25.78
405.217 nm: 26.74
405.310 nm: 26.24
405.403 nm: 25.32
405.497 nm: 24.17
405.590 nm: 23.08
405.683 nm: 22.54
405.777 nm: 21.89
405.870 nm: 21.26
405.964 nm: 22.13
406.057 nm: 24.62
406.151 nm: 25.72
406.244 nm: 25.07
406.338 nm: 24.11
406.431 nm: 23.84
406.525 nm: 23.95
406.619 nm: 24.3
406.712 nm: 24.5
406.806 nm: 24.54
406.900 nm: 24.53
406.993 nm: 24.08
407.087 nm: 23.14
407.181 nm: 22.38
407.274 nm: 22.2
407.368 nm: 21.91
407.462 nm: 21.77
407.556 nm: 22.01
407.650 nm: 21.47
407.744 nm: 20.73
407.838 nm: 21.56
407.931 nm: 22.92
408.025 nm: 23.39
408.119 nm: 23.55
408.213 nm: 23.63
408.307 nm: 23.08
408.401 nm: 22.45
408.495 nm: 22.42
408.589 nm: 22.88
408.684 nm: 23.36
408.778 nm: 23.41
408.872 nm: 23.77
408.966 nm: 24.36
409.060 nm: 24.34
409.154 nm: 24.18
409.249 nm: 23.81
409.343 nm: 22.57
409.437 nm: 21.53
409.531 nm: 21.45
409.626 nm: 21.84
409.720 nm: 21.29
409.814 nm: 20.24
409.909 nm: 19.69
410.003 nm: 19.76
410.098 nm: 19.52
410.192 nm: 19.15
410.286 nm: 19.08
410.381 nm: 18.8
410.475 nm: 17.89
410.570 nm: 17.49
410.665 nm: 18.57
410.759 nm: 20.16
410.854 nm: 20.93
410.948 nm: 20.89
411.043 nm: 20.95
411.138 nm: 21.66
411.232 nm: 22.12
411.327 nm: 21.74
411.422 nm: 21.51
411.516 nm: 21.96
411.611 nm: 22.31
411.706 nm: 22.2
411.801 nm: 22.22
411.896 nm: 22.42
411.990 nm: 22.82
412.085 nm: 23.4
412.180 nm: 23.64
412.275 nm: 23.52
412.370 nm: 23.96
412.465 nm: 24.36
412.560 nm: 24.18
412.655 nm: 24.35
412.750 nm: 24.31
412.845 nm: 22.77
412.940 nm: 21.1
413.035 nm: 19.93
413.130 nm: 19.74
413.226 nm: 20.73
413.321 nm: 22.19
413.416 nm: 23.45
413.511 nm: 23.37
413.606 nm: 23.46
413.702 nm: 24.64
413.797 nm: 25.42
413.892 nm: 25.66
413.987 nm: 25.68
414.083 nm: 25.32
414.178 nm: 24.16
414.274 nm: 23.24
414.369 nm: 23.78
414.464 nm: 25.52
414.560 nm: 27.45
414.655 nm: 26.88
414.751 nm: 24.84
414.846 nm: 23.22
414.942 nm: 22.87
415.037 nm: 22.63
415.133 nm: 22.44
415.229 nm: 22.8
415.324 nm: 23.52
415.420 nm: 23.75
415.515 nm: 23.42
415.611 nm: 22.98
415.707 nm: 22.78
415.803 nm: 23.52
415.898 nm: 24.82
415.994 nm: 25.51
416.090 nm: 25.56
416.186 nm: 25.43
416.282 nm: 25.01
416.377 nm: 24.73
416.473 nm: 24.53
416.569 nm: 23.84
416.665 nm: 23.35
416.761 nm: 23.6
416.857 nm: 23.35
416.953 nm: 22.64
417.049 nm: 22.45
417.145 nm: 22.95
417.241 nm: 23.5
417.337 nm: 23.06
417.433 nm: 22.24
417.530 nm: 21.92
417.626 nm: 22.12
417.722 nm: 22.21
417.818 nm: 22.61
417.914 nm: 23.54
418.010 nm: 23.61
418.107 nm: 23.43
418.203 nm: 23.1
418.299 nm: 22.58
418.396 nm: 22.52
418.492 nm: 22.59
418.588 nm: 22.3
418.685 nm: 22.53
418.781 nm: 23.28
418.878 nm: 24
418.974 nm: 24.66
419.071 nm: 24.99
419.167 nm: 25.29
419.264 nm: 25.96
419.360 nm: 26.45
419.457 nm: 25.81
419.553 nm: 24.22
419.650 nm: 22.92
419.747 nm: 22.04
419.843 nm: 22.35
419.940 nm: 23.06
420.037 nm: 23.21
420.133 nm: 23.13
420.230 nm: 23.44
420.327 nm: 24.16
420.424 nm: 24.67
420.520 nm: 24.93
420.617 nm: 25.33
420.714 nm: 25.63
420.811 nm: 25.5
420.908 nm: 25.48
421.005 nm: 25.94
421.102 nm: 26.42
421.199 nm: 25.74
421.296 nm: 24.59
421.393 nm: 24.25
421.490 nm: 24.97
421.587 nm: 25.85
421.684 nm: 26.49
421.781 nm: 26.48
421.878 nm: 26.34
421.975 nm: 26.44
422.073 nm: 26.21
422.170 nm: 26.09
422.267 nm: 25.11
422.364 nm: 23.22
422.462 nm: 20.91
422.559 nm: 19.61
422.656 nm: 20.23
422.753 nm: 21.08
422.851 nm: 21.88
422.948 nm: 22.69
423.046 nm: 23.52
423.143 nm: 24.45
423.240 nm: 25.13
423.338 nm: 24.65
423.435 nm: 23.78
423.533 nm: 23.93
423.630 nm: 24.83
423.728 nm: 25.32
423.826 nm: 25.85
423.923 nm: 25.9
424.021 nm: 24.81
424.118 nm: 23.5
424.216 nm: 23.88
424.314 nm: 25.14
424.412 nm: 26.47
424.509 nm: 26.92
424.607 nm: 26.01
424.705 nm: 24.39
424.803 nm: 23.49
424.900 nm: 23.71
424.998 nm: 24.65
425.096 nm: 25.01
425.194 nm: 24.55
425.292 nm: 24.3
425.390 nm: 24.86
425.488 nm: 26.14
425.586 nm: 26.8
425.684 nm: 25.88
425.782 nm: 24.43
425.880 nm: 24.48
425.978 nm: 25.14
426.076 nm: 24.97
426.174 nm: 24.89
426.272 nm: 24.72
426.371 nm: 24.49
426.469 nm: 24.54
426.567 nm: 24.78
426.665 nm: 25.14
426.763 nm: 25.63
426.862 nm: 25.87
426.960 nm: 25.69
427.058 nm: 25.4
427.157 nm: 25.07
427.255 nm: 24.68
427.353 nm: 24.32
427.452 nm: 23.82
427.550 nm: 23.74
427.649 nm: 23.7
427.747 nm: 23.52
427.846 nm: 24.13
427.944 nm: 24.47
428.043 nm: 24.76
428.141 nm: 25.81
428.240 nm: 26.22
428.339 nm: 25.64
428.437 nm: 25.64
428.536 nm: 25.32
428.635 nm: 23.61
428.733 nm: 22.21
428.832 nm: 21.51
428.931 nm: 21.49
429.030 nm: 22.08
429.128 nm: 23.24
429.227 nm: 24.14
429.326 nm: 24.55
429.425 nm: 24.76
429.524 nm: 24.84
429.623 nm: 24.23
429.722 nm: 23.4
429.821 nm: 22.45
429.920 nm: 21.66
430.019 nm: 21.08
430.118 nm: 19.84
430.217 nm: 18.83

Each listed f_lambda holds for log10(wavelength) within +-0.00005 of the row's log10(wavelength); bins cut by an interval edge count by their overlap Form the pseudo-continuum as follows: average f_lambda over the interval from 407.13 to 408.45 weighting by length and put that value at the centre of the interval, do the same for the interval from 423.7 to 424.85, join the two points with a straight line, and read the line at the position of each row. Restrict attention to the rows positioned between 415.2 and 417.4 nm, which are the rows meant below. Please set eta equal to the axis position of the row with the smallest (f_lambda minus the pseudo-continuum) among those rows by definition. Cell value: 417.049 nm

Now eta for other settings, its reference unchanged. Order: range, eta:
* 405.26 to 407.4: 405.870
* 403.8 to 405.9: 405.870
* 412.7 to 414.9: 413.130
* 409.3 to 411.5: 410.570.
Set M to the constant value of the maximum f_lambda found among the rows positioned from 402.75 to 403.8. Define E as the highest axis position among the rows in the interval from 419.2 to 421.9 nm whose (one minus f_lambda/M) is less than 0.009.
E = 421.878 nm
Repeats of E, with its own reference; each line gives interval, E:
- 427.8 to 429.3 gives 428.536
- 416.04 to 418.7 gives 416.186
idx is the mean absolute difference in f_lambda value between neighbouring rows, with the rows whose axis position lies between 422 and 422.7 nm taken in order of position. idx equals 1.20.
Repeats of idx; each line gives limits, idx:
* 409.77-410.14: 0.29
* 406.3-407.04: 0.20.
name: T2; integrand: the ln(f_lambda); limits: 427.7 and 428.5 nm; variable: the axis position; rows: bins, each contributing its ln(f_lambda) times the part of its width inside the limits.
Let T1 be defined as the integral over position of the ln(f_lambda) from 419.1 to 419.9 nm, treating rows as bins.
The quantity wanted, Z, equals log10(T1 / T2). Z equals -0.003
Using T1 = 2.55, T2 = 2.57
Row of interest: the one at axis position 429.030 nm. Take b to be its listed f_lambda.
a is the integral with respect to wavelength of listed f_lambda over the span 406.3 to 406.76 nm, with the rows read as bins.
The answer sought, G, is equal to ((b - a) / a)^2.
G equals 1.0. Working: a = 11.1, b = 22.08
